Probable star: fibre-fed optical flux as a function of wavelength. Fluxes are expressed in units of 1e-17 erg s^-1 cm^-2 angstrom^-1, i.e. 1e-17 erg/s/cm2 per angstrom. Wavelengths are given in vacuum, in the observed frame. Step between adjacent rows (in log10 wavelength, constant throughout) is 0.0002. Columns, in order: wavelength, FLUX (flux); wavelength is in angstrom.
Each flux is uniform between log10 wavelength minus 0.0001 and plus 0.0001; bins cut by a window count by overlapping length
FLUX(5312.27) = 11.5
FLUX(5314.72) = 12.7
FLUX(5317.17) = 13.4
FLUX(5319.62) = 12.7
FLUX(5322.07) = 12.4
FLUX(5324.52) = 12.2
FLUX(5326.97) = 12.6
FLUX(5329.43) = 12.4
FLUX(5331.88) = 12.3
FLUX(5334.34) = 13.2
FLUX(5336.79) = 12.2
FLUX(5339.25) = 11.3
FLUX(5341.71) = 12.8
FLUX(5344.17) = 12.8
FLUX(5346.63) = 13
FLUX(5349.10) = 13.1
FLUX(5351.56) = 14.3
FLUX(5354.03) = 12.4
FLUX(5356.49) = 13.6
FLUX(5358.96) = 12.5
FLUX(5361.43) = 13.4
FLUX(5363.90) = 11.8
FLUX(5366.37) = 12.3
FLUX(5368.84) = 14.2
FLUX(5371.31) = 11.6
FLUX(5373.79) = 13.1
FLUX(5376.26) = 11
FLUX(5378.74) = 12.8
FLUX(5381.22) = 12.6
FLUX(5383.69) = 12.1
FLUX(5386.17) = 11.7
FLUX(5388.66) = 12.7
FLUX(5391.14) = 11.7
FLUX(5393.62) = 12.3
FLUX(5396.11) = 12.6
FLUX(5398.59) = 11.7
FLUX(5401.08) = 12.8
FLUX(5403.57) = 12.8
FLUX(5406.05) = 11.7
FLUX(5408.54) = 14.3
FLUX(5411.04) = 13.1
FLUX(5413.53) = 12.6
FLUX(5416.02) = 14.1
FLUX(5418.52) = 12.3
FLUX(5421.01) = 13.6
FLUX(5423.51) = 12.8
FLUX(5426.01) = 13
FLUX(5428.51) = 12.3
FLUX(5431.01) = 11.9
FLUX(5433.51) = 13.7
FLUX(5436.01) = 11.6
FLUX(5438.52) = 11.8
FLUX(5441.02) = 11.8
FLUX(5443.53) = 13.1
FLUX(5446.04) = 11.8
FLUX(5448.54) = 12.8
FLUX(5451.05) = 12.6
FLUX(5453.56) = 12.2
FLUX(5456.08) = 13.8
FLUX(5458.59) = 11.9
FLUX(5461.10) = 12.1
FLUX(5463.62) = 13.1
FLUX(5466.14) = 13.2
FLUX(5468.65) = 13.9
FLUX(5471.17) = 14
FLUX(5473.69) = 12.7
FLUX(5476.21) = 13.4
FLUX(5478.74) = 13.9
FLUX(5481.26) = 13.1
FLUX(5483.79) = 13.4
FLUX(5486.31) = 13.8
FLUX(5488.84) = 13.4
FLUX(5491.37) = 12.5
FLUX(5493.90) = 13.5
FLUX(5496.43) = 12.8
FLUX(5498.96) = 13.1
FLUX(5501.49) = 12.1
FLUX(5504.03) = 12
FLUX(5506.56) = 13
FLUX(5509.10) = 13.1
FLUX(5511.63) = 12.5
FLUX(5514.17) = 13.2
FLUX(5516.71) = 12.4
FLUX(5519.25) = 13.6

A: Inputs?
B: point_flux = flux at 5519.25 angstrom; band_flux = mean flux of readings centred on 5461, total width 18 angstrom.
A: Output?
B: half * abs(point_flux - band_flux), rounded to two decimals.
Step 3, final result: 0.36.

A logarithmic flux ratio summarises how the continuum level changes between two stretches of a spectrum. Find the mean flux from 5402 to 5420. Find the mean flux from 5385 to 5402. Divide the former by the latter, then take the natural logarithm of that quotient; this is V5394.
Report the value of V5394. 0.06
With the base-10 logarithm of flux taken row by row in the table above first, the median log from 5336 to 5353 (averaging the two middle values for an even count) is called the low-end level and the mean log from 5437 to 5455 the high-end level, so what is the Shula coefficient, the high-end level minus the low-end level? -0.018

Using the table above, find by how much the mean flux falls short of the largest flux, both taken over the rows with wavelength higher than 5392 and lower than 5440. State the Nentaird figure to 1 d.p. 1.6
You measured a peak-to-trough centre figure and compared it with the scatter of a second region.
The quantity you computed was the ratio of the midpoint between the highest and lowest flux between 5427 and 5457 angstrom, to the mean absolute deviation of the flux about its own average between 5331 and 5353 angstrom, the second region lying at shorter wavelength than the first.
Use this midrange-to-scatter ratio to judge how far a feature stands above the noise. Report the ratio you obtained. 22.6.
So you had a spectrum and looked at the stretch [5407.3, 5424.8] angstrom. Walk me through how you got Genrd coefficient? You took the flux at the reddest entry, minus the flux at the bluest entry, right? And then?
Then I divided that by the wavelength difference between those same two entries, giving -0.100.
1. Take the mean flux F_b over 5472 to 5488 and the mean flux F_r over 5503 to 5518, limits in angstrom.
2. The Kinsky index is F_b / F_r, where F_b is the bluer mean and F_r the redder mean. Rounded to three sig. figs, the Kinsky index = 1.05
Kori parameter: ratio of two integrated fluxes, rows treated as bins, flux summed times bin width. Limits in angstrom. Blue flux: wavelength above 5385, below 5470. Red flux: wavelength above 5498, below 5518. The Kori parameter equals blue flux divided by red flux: 4.2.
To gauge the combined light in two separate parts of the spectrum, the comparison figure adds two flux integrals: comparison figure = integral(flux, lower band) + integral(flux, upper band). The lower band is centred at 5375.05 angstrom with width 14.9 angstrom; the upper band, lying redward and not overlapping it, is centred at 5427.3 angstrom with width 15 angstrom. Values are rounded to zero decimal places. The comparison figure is 380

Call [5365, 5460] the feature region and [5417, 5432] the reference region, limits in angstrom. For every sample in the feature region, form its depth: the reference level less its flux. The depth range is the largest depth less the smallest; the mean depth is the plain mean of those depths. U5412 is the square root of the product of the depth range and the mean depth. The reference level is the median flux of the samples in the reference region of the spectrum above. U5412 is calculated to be 0.1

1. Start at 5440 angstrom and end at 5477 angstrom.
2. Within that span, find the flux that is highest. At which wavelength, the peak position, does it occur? 5471.17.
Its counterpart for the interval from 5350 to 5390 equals 5351.56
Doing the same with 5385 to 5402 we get 5401.08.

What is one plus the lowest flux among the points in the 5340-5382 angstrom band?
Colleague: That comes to 12.00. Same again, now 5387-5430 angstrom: 12.70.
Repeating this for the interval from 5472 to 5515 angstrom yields 13.00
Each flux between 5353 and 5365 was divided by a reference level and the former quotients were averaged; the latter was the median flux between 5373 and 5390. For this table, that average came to 1.01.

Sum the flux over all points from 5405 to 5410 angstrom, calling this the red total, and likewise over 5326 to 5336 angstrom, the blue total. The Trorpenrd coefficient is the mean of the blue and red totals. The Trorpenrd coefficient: 38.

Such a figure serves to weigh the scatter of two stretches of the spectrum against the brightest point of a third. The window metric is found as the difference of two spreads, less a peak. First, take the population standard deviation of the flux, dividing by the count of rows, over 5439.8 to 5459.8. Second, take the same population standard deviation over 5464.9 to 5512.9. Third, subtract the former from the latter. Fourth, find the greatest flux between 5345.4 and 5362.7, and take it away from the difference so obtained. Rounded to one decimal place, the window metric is -14.4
